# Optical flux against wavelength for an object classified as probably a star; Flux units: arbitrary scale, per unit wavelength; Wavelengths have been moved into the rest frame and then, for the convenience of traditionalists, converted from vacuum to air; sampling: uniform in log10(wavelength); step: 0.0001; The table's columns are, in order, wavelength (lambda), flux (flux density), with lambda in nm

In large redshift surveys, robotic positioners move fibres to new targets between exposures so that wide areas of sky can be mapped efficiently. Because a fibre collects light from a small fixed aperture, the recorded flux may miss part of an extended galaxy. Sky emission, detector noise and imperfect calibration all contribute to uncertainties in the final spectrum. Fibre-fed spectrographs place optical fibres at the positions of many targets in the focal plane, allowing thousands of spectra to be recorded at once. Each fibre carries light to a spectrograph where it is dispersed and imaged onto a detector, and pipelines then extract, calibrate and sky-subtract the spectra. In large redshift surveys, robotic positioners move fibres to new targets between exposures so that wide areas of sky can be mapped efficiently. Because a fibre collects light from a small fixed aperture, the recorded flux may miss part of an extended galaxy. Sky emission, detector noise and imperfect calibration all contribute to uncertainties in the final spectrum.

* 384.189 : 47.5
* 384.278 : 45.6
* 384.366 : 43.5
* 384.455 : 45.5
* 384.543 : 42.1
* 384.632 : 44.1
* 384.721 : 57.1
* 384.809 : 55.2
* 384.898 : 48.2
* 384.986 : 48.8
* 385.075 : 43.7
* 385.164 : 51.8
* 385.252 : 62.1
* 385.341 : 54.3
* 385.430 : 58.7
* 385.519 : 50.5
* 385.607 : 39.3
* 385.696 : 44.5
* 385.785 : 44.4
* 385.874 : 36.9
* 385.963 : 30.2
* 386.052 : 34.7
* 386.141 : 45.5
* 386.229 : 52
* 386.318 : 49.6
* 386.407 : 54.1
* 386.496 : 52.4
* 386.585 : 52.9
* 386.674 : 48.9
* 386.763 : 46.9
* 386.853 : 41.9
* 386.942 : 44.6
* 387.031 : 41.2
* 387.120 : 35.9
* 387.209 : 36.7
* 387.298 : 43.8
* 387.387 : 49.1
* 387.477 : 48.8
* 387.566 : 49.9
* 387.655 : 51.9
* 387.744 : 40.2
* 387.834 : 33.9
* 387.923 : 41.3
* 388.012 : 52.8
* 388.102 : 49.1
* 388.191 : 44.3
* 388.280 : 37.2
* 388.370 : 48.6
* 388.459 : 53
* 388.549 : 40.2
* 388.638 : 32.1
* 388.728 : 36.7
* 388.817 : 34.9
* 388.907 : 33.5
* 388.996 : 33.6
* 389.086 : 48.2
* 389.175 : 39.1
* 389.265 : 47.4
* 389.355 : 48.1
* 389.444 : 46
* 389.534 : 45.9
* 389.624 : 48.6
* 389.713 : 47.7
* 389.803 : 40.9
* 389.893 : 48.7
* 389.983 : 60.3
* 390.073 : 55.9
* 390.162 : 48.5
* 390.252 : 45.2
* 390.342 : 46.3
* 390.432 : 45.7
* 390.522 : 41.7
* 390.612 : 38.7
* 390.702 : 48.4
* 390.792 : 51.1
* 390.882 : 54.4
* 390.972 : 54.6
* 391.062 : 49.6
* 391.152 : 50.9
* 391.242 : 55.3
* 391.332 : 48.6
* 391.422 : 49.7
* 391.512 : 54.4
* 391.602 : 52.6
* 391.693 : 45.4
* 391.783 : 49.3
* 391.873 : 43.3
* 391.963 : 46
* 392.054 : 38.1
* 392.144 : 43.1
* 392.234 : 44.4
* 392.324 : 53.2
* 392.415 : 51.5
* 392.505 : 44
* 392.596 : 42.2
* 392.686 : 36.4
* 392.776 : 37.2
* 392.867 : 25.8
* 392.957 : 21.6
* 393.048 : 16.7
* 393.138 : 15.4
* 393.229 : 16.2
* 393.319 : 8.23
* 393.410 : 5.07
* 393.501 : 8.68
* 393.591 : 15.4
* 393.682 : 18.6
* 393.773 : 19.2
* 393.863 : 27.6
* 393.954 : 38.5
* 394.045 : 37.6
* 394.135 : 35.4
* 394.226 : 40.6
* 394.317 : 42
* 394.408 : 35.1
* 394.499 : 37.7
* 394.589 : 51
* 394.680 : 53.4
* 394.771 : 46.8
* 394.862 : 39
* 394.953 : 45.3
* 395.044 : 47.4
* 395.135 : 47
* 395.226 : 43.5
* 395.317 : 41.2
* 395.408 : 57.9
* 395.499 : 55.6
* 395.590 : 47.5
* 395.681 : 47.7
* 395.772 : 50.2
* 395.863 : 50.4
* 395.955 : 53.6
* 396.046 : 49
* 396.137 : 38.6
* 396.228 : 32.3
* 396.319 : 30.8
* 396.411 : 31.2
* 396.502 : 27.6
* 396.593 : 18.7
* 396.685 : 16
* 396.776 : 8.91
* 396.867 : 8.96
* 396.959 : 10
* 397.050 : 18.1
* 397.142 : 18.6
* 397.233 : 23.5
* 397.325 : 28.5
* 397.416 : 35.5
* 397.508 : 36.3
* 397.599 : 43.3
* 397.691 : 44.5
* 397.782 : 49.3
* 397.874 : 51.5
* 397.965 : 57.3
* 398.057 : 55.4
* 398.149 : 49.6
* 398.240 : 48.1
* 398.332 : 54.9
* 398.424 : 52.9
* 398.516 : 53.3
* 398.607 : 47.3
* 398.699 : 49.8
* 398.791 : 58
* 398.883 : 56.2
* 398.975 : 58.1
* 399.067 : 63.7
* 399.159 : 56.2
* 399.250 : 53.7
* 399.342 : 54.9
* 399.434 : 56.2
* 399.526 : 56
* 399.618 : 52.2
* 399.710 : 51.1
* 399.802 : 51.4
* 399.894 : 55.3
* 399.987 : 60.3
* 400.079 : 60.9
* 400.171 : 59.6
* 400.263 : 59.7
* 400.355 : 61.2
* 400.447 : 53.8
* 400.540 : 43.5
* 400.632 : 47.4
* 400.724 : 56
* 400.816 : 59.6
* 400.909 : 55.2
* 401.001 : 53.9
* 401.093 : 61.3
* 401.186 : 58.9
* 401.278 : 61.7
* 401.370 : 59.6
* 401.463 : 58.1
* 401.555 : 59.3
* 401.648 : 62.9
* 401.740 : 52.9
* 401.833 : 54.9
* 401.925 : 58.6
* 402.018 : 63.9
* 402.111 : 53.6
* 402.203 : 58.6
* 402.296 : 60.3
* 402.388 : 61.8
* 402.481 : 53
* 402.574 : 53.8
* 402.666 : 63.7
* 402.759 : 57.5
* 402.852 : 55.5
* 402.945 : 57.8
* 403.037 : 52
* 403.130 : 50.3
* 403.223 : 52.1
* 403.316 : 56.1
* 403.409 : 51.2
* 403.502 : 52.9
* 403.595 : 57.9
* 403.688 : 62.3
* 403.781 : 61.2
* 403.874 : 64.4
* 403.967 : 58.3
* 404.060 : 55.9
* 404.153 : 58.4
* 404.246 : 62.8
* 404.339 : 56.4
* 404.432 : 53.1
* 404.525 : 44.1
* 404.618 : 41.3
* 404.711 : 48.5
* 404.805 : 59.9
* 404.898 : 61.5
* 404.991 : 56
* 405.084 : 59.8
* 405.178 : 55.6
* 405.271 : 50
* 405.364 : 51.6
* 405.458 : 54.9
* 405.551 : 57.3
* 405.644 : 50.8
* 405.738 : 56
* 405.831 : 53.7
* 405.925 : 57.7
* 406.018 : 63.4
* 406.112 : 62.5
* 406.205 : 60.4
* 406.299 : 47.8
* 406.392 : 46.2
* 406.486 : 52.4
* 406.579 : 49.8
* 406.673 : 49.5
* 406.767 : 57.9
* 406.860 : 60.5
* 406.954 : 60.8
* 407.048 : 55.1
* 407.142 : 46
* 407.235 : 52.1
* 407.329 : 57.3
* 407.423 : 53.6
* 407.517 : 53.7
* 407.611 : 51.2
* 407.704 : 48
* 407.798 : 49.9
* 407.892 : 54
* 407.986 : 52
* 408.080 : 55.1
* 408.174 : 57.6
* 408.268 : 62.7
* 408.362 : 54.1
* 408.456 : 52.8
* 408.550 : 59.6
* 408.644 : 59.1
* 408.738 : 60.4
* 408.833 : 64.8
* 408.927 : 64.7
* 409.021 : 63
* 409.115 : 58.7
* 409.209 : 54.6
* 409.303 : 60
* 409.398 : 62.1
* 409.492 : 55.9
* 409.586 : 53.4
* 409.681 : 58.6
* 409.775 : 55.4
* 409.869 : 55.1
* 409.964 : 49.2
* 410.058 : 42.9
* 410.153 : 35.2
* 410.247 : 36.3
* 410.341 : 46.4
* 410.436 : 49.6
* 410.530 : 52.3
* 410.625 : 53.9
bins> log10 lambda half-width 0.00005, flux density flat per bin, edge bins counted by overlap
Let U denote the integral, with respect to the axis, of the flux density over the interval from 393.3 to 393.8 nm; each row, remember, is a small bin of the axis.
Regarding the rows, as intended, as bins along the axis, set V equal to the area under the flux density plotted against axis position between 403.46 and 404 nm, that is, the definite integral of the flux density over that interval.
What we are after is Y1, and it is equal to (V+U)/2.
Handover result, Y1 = 19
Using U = 6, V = 32.2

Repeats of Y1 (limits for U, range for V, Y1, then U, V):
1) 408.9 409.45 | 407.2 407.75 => 31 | 33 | 29.0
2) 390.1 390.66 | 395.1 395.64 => 26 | 25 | 26.4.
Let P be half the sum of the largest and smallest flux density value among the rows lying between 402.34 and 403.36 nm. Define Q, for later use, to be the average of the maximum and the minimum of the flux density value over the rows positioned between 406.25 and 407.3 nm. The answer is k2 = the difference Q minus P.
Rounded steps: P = 57.0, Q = 53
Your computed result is -4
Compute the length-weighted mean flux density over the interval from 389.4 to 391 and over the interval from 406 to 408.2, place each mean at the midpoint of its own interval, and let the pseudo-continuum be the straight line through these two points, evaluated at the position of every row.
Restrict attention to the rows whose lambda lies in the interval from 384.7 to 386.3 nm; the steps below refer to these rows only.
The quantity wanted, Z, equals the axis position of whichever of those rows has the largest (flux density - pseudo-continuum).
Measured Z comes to 385.252 nm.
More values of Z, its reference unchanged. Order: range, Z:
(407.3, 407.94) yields 407.329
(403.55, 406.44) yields 403.874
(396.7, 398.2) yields 397.965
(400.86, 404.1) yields 402.018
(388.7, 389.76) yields 389.624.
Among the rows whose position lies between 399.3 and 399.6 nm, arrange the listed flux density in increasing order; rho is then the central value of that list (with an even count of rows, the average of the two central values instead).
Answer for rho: 56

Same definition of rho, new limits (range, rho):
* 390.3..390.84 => 46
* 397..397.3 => 19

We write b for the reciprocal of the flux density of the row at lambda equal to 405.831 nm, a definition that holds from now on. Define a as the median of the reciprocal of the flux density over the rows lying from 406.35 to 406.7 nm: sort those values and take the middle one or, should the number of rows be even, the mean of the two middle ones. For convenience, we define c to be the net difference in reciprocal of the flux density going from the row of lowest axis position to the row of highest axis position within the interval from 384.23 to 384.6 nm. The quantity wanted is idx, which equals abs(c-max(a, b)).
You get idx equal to 0.018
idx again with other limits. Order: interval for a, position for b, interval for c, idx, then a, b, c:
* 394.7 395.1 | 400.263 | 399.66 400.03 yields 0.025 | 0.0217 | 0.017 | -0.003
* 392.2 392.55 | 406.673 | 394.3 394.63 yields 0.025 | 0.0210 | 0.020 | -0.004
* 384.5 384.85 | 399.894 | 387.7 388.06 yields 0.026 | 0.0204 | 0.018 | -0.006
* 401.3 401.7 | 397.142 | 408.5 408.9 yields 0.055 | 0.0168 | 0.054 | -0.001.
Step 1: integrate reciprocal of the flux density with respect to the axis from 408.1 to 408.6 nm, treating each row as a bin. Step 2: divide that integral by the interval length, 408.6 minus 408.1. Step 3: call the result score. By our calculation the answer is 0.0175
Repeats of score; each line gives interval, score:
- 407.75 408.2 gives 0.0187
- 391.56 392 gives 0.0212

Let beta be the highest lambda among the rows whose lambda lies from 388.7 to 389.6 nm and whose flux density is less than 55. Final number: 389.534 nm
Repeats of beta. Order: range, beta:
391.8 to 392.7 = 392.686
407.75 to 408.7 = 408.456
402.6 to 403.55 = 403.502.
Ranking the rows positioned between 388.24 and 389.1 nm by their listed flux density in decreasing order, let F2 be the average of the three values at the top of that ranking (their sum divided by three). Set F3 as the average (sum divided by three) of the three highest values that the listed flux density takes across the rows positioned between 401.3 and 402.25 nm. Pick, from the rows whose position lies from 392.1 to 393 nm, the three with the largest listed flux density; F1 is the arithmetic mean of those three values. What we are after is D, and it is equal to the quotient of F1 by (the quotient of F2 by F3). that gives 62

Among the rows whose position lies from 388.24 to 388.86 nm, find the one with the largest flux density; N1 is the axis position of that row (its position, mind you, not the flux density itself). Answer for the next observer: 388.459 nm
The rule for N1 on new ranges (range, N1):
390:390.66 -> 390.073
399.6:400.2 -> 400.079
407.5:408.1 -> 408.080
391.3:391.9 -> 391.512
